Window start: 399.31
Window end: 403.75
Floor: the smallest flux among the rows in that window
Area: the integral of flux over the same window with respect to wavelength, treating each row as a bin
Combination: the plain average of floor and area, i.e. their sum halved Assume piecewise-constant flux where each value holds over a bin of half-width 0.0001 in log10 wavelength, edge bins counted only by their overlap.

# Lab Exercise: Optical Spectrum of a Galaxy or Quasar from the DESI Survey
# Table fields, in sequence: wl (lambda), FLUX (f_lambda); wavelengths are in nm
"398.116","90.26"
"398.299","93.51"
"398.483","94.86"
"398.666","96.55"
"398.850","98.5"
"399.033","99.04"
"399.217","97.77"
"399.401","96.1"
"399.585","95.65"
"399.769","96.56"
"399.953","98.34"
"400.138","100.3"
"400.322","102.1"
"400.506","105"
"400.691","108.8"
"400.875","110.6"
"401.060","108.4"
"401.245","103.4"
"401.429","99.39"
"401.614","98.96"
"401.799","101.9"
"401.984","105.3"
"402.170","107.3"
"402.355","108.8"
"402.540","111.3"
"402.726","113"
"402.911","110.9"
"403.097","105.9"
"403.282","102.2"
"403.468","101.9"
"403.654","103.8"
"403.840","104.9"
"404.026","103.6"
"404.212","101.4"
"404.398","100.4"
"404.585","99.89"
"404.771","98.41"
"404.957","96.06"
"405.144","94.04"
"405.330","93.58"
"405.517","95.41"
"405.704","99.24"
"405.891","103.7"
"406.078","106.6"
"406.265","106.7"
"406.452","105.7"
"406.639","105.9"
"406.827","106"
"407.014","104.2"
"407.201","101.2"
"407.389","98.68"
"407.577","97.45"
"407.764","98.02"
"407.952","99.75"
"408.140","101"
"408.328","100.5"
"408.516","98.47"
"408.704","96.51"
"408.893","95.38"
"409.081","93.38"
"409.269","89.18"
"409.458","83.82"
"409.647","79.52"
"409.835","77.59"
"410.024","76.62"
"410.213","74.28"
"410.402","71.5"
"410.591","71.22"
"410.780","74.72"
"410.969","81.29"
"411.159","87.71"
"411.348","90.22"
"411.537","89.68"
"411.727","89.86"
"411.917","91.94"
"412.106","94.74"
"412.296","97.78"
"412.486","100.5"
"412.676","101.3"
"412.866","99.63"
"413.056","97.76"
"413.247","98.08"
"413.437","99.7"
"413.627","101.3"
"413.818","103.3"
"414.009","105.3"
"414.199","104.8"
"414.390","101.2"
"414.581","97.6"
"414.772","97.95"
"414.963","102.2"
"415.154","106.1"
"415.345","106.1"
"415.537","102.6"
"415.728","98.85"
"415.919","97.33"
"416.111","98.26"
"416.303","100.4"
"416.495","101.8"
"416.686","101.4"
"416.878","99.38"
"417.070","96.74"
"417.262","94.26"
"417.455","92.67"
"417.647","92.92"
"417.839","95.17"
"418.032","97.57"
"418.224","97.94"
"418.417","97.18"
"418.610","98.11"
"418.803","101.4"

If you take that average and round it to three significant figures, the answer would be 279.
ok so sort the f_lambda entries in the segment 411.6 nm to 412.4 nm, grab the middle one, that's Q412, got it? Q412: 93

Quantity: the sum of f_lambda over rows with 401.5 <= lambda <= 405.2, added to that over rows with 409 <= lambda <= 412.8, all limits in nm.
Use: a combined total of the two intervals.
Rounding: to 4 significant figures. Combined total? 3787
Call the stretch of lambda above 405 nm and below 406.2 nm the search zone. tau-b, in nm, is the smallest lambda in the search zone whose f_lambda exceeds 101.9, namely 405.891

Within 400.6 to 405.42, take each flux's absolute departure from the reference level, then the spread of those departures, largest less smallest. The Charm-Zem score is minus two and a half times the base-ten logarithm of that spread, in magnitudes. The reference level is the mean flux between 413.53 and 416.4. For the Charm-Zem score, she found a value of -2.6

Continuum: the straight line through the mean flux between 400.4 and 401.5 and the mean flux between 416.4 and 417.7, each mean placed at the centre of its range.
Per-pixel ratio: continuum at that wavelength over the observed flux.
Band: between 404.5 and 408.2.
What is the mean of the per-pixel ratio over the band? 1.03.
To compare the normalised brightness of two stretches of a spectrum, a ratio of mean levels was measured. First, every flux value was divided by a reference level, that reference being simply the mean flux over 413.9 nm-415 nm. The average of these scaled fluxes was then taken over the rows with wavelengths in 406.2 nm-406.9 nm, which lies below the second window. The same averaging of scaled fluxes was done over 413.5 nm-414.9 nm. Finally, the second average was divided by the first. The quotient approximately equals 0.96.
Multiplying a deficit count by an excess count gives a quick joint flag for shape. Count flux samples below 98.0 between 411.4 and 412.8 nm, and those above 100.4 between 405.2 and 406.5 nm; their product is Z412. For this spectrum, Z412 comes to 20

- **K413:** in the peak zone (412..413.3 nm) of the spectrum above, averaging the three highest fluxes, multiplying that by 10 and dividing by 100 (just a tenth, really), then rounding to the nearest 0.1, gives 10.0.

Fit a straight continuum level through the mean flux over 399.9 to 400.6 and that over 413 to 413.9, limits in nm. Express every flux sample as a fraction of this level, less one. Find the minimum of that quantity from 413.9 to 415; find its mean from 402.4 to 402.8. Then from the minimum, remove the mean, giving -0.13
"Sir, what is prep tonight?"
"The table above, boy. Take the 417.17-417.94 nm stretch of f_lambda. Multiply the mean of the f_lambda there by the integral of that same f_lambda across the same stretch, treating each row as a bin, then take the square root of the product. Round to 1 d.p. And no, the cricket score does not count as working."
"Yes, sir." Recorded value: 82.2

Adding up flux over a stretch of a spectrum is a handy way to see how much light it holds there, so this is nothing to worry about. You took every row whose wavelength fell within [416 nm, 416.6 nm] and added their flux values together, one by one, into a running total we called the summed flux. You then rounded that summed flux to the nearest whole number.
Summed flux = 300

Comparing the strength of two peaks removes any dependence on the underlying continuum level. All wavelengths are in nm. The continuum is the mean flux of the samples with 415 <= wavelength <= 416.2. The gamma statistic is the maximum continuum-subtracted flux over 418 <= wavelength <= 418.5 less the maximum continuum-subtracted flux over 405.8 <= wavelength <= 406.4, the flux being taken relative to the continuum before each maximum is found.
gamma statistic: -9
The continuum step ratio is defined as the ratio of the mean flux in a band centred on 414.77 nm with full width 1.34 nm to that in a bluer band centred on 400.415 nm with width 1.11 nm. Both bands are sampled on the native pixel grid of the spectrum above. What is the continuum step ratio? 0.98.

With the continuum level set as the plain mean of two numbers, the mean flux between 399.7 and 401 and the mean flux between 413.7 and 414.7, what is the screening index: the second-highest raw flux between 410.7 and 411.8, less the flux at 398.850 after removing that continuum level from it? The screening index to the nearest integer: 94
